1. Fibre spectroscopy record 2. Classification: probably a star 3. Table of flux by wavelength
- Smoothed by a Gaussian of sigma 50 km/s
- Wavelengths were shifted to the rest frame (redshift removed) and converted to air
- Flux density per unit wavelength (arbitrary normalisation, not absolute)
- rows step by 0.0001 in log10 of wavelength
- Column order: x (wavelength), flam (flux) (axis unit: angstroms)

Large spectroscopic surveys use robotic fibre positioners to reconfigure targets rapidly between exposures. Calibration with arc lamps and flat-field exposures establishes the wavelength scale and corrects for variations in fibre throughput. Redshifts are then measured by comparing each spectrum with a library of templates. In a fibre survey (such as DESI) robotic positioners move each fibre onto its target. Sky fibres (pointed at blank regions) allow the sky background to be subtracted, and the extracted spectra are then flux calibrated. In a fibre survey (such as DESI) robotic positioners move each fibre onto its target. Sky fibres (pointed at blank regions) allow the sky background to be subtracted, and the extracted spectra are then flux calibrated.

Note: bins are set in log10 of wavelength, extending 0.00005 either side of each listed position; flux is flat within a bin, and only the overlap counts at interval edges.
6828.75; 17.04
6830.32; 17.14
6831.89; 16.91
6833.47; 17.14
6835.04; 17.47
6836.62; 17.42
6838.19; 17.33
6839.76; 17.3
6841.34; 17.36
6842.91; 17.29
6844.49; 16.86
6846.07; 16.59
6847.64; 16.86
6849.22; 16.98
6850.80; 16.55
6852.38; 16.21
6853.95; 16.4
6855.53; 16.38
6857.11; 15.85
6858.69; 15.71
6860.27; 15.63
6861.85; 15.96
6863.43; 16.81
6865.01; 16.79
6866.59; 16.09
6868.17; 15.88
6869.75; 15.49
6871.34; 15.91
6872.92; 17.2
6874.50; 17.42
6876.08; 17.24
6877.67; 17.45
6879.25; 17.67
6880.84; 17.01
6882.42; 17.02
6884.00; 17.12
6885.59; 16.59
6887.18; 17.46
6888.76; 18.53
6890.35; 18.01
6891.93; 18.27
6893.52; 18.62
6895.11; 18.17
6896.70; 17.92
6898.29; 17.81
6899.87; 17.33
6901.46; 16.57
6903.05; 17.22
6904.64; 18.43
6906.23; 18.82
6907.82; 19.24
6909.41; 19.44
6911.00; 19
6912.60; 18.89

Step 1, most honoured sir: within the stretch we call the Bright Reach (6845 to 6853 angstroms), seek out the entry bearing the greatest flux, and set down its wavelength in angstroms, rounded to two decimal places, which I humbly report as 6849.22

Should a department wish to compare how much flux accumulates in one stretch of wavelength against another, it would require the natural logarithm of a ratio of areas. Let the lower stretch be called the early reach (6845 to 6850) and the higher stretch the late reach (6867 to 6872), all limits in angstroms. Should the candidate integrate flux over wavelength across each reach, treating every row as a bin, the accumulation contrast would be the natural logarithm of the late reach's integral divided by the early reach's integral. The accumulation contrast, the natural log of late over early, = -0.06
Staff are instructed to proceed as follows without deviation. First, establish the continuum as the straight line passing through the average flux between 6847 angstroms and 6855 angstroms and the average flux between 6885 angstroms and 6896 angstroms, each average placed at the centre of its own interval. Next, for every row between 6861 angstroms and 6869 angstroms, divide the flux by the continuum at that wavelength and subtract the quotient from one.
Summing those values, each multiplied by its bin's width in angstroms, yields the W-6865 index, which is 0.36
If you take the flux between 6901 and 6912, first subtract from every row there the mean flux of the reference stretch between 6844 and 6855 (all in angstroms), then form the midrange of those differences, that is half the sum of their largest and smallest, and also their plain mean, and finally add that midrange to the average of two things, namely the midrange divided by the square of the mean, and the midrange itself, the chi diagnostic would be 2.28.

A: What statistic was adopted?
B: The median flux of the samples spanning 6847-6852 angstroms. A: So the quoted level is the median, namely 16.9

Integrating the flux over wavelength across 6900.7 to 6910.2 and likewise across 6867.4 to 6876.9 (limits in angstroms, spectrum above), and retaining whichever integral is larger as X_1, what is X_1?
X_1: 174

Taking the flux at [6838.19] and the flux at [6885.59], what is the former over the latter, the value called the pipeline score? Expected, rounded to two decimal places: 1.04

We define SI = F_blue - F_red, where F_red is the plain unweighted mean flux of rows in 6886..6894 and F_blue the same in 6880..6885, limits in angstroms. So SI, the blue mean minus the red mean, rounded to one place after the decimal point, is -1.1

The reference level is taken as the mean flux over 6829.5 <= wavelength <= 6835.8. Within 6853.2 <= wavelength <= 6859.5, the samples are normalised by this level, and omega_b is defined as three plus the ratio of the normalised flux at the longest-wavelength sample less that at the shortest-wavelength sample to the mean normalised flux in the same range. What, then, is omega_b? 2.96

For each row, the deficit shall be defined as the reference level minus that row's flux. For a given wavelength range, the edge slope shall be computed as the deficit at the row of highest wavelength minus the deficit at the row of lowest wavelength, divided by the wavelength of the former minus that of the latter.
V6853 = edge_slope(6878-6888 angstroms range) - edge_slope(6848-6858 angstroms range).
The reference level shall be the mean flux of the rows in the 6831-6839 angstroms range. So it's -0.12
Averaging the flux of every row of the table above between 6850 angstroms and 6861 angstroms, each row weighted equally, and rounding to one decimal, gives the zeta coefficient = 16.1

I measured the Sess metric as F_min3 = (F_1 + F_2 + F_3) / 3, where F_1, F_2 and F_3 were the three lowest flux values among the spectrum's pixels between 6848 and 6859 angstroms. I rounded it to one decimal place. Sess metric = 15.9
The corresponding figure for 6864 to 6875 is 15.8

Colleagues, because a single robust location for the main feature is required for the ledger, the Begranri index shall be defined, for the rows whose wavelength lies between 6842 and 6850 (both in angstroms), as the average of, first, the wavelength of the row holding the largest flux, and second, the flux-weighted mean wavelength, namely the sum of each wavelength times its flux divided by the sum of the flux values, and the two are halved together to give 6844.5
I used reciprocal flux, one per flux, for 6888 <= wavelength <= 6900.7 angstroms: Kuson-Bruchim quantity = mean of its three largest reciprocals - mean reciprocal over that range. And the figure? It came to 0.0012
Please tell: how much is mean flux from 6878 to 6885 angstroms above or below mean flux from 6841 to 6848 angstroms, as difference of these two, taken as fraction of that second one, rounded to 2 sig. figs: 0.013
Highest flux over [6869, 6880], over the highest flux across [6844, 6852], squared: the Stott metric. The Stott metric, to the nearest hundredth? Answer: 1.08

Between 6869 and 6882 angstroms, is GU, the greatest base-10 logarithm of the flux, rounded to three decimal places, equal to 1.247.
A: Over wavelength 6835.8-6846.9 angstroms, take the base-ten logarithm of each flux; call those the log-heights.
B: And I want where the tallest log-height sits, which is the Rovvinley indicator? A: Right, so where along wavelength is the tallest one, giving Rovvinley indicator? 6836.62 angstroms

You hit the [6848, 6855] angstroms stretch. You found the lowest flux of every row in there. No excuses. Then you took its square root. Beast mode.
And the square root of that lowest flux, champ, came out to 4.03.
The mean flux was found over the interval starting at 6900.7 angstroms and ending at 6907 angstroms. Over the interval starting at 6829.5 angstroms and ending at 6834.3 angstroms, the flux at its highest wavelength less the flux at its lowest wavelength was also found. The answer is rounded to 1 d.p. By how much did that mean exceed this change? 17.8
